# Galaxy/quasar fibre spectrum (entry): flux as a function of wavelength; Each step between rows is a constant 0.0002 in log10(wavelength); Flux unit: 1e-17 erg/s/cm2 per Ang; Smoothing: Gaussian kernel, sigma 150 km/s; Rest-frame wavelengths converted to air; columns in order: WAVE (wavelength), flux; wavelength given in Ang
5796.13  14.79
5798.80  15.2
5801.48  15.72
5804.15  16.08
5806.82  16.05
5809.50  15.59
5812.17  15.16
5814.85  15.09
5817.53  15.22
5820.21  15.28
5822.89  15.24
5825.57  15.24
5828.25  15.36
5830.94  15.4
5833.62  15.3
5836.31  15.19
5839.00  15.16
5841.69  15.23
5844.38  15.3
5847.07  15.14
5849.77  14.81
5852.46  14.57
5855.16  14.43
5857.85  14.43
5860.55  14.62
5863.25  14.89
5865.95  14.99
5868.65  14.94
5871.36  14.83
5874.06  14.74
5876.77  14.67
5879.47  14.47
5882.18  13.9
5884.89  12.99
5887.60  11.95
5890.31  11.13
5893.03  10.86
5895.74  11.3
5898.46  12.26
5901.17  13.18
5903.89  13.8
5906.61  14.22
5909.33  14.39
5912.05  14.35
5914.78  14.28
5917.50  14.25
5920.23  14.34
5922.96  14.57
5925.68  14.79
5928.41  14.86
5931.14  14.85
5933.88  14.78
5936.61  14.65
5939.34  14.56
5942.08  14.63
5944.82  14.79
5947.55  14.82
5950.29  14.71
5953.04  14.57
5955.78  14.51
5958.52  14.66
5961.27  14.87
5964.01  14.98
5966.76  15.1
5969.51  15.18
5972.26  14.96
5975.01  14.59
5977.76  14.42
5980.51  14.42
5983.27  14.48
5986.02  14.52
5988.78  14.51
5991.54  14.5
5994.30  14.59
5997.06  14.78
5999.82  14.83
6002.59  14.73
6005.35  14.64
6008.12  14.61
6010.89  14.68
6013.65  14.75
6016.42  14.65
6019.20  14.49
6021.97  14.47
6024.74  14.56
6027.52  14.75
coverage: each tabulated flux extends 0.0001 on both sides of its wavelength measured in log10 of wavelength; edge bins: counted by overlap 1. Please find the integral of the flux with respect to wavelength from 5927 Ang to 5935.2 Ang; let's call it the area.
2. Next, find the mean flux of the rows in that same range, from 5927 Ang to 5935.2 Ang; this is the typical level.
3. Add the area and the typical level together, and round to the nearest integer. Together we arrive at 136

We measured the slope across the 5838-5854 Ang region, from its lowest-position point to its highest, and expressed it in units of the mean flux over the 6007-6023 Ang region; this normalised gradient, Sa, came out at -0.0030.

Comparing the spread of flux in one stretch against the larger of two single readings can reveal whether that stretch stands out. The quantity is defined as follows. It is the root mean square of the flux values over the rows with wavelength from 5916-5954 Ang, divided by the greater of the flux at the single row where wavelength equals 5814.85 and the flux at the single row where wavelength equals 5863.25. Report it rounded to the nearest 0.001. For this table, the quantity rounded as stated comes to 0.971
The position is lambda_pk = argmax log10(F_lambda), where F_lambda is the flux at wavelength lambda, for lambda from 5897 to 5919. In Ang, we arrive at 5909.33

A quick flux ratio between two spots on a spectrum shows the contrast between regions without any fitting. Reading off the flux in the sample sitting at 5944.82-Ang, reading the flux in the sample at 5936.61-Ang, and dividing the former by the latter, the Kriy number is 1.01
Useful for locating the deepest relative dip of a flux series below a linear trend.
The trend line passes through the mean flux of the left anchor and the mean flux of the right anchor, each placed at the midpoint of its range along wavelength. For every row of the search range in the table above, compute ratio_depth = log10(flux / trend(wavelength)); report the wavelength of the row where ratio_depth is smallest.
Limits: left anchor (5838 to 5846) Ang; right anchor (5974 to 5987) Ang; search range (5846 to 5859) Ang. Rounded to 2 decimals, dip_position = 5855.16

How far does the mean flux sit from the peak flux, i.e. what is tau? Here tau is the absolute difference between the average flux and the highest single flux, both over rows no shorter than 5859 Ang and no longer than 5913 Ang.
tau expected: 1.37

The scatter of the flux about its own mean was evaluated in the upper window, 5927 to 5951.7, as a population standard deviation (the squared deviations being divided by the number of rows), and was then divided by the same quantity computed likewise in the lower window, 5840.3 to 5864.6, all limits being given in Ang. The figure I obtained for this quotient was 0.3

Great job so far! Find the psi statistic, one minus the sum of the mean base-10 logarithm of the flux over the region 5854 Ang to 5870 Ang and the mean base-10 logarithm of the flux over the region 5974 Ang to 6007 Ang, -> -1.33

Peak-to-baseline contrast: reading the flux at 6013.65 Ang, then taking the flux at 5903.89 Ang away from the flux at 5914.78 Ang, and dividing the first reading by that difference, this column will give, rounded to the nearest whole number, 31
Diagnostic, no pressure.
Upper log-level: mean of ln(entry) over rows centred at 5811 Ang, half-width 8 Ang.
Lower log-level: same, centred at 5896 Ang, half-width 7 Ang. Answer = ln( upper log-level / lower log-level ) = 0.11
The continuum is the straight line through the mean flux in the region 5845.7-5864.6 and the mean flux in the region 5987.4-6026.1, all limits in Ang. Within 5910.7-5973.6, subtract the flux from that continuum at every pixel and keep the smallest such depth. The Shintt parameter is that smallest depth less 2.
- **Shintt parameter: -2.53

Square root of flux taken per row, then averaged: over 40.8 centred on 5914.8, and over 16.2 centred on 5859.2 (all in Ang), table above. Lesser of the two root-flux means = 3.74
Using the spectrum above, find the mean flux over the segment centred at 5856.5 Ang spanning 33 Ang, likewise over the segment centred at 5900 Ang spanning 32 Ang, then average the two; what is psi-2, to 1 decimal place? 13.9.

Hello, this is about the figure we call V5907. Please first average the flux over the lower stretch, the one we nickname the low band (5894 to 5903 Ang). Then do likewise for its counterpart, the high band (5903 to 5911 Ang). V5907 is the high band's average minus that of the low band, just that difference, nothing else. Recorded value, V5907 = 1.9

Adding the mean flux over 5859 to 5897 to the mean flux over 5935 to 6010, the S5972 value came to 28.3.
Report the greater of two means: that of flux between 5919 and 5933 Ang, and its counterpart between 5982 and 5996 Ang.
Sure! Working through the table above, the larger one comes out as 14.7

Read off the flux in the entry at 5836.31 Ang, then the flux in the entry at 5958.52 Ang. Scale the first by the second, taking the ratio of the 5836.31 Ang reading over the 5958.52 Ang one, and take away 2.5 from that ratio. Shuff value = -1.46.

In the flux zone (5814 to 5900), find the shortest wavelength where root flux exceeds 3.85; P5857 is 5814.85 Ang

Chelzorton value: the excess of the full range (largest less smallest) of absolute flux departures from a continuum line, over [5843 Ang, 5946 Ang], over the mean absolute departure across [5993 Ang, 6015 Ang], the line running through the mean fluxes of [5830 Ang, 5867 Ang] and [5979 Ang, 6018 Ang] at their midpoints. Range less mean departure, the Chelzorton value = 3.9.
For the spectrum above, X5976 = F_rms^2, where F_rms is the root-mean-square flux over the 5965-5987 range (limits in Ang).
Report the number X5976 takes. 216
